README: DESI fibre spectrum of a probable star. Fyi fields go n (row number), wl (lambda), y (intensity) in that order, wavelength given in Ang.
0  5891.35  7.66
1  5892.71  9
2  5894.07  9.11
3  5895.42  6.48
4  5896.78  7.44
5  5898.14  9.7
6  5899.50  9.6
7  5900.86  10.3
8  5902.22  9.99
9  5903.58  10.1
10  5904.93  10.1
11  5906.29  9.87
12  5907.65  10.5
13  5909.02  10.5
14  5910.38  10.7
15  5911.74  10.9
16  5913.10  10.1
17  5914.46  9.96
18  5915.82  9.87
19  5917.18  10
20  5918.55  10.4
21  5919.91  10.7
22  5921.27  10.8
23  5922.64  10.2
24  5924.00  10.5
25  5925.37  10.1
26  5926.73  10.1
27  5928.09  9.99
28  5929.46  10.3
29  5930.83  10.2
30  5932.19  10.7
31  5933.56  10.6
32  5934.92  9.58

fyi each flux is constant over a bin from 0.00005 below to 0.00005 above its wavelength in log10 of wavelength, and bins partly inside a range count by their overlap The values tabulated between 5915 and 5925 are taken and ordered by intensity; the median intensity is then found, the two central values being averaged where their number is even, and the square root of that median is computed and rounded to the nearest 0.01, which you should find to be 3.22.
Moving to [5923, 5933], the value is 3.19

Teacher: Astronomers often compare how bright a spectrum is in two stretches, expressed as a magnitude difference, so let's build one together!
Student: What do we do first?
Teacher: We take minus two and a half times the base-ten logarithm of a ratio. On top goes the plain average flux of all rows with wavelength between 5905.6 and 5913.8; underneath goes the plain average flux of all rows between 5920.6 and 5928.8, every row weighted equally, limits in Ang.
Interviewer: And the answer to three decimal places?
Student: -0.015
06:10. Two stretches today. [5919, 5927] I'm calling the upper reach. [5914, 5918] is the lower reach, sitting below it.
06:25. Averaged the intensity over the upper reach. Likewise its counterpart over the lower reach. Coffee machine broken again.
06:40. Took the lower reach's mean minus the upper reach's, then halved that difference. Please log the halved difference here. -0.23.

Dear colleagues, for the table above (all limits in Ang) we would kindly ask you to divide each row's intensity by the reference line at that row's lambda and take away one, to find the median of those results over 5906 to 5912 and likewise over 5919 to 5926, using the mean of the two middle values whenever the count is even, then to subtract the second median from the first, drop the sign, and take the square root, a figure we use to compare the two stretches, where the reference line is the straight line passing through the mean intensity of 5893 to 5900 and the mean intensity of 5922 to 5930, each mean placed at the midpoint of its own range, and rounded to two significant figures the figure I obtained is 0.33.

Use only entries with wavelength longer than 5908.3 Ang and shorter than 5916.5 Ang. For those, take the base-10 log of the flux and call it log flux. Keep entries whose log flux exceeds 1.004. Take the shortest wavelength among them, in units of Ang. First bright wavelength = 5909.02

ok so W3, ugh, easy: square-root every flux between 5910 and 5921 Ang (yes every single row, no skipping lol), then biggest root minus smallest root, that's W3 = 0.160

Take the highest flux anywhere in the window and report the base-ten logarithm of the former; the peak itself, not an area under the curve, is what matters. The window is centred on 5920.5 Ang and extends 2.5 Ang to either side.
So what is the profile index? 1.03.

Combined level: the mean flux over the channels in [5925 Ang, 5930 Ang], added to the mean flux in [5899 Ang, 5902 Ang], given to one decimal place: 20.1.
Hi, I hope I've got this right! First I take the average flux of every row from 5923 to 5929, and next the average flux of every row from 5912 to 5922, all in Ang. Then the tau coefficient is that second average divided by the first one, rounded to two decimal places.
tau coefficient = 1.01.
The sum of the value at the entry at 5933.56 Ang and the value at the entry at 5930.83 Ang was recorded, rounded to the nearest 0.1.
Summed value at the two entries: 20.8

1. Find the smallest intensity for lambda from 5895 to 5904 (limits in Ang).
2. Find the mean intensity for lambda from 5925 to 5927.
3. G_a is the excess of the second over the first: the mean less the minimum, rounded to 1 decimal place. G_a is 3.6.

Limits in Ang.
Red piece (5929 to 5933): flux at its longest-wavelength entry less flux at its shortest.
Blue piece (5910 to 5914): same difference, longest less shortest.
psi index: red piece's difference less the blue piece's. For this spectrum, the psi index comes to 1.0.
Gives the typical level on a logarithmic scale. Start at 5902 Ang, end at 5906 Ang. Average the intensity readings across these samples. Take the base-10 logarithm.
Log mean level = 1.00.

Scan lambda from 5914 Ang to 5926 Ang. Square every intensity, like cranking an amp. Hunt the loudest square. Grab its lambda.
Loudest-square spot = 5921.27 Ang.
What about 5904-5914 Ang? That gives 5911.74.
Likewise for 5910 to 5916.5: 5911.74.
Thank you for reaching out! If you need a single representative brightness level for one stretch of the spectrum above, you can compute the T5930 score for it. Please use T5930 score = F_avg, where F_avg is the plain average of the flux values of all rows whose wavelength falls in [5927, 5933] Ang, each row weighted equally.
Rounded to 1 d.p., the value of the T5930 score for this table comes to 10.3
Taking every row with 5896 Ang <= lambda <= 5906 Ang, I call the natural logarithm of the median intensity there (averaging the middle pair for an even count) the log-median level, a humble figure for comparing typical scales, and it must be 2.30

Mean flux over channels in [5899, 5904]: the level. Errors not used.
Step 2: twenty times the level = 200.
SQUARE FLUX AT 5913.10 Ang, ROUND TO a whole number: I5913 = 102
